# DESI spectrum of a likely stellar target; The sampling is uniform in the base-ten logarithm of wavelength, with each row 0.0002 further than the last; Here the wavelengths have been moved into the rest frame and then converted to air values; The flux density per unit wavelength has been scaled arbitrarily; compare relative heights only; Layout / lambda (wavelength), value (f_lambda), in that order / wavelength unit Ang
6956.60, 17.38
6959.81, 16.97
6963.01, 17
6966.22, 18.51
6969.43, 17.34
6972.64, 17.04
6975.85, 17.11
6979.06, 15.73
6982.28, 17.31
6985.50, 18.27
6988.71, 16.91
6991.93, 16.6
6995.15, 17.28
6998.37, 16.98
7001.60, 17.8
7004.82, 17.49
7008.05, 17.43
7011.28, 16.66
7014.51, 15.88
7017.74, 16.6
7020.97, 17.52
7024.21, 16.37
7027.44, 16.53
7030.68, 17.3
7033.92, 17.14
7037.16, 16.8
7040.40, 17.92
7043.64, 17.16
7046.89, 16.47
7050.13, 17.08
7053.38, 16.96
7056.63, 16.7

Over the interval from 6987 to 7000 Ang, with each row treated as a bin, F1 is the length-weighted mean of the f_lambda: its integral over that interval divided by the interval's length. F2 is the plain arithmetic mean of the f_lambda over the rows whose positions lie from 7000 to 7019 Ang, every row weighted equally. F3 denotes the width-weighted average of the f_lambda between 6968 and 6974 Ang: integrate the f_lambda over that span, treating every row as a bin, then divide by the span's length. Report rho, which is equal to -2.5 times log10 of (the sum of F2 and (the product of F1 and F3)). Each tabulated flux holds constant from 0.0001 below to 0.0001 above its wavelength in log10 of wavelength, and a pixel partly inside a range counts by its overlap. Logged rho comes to -6.223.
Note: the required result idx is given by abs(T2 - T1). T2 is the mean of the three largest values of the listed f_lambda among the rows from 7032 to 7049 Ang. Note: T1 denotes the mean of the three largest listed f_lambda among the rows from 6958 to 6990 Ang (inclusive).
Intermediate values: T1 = 18.0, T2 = 17.4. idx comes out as 0.63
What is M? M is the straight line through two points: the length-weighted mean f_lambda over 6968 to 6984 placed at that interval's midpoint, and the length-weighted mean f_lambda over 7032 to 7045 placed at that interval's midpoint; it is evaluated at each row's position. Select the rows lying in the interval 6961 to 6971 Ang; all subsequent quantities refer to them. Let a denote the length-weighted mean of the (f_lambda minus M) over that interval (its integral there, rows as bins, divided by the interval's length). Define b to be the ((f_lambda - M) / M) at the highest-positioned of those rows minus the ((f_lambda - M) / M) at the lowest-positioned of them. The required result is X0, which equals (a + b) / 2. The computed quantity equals 0.38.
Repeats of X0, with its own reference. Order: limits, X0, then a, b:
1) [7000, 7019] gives -0.09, -0.1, -0.08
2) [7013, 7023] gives -0.19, -0.5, 0.09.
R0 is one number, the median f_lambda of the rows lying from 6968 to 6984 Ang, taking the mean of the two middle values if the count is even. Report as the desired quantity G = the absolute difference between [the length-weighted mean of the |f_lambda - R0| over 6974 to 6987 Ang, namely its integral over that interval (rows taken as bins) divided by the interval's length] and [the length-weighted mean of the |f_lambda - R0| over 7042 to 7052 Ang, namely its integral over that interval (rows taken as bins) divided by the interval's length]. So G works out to 0.4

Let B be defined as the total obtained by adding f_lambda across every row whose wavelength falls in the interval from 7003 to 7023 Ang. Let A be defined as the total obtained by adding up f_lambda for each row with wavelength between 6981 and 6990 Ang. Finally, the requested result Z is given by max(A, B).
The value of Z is 102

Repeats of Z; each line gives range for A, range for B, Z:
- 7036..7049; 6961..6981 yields 103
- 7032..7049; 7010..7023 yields 85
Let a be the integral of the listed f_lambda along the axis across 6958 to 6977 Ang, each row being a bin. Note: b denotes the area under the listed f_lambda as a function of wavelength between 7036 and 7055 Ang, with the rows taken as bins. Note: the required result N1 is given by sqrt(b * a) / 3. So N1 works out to 108.9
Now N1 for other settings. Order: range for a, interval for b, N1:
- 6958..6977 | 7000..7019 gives 108.7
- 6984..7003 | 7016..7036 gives 111.1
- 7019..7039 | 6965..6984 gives 110.8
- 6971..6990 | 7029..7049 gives 111.1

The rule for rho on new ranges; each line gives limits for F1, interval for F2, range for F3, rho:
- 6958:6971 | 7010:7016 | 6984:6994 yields -6.254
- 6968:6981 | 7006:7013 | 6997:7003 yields -6.225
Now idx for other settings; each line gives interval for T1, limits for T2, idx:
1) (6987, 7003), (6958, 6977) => 0.30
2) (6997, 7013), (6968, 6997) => 0.07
